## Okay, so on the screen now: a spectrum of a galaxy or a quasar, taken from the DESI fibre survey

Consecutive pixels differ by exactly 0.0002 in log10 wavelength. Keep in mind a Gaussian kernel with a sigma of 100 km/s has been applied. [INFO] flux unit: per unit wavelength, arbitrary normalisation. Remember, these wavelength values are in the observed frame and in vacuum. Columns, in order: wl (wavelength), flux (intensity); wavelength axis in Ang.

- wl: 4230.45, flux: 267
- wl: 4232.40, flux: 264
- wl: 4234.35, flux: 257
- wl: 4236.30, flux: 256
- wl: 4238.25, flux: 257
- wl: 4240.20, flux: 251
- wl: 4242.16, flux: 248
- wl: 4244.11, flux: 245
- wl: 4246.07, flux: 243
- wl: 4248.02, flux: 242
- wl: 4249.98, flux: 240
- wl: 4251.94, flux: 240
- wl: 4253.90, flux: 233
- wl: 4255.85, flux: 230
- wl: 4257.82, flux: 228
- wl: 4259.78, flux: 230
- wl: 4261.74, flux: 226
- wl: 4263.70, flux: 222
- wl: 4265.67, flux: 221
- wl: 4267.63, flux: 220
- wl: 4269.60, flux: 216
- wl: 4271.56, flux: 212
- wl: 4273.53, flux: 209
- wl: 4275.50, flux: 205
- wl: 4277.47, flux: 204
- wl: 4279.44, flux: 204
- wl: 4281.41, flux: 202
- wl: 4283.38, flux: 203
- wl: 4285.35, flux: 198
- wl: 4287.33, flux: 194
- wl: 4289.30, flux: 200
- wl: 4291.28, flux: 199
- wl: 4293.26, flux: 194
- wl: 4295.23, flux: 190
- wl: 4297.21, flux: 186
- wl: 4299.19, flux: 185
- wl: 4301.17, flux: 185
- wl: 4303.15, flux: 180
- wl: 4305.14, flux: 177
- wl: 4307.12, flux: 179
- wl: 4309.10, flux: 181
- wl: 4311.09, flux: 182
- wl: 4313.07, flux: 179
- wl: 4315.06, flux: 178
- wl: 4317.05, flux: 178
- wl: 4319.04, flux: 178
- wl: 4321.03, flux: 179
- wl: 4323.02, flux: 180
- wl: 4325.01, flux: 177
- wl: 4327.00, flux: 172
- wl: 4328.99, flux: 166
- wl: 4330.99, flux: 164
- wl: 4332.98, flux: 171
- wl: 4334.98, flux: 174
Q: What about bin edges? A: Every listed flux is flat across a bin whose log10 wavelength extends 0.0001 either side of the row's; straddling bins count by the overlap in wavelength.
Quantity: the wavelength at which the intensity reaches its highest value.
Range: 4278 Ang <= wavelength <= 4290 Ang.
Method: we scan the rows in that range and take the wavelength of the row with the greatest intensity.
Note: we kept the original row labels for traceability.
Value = 4279.44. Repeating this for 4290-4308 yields 4291.28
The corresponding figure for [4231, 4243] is 4232.40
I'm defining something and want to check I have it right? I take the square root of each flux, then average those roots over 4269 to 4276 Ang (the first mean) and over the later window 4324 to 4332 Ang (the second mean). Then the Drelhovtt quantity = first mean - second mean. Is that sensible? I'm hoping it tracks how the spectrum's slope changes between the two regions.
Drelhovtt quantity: 1.48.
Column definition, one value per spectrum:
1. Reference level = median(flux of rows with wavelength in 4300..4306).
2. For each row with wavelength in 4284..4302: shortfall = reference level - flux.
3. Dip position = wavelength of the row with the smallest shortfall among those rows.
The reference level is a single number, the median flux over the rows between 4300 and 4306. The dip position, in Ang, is 4289.30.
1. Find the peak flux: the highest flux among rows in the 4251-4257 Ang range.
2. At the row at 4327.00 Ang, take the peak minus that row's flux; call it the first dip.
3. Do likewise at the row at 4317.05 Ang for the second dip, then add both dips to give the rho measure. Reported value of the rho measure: 130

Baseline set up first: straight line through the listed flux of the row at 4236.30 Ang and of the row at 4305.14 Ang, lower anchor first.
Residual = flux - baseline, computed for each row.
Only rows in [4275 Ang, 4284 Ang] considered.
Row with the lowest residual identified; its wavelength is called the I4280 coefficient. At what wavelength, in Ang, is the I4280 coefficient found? 4275.50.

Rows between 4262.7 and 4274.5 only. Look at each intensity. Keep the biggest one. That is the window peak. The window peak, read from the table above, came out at 222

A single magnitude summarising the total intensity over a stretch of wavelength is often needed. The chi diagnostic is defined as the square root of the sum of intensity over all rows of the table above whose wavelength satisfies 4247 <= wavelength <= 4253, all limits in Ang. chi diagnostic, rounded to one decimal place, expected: 26.9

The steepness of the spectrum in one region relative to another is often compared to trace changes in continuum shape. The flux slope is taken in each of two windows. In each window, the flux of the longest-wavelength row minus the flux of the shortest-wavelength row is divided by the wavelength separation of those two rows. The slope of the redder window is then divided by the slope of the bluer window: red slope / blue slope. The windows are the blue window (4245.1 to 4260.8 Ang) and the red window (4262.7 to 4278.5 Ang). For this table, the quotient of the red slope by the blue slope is 1.38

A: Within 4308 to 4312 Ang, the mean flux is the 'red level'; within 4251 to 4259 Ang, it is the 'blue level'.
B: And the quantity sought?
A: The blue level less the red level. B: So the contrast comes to 51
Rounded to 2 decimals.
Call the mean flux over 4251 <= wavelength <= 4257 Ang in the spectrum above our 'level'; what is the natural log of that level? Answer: 5.46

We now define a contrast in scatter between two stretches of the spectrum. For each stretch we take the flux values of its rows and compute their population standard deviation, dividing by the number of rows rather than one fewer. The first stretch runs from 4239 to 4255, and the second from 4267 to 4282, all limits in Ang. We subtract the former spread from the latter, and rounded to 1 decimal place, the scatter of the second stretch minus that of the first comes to 0.9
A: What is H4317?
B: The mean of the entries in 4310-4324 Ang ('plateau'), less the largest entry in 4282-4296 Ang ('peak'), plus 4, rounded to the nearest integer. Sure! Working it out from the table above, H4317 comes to -20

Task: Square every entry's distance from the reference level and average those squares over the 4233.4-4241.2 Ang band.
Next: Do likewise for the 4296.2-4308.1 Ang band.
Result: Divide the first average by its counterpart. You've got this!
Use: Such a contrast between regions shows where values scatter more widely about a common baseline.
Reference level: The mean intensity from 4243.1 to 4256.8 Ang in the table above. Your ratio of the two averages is 0.1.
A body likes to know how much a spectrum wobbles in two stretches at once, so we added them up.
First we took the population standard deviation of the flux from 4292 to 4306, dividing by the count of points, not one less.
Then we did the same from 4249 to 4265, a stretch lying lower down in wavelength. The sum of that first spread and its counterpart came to 11.2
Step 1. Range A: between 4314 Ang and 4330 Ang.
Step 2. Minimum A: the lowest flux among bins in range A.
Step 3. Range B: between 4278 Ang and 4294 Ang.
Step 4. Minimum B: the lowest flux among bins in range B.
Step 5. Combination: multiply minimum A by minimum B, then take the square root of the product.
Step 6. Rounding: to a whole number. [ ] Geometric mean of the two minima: 179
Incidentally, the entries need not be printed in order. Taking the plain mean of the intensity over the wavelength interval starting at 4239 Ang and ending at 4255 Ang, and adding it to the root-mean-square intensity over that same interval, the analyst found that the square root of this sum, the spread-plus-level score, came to 22.0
